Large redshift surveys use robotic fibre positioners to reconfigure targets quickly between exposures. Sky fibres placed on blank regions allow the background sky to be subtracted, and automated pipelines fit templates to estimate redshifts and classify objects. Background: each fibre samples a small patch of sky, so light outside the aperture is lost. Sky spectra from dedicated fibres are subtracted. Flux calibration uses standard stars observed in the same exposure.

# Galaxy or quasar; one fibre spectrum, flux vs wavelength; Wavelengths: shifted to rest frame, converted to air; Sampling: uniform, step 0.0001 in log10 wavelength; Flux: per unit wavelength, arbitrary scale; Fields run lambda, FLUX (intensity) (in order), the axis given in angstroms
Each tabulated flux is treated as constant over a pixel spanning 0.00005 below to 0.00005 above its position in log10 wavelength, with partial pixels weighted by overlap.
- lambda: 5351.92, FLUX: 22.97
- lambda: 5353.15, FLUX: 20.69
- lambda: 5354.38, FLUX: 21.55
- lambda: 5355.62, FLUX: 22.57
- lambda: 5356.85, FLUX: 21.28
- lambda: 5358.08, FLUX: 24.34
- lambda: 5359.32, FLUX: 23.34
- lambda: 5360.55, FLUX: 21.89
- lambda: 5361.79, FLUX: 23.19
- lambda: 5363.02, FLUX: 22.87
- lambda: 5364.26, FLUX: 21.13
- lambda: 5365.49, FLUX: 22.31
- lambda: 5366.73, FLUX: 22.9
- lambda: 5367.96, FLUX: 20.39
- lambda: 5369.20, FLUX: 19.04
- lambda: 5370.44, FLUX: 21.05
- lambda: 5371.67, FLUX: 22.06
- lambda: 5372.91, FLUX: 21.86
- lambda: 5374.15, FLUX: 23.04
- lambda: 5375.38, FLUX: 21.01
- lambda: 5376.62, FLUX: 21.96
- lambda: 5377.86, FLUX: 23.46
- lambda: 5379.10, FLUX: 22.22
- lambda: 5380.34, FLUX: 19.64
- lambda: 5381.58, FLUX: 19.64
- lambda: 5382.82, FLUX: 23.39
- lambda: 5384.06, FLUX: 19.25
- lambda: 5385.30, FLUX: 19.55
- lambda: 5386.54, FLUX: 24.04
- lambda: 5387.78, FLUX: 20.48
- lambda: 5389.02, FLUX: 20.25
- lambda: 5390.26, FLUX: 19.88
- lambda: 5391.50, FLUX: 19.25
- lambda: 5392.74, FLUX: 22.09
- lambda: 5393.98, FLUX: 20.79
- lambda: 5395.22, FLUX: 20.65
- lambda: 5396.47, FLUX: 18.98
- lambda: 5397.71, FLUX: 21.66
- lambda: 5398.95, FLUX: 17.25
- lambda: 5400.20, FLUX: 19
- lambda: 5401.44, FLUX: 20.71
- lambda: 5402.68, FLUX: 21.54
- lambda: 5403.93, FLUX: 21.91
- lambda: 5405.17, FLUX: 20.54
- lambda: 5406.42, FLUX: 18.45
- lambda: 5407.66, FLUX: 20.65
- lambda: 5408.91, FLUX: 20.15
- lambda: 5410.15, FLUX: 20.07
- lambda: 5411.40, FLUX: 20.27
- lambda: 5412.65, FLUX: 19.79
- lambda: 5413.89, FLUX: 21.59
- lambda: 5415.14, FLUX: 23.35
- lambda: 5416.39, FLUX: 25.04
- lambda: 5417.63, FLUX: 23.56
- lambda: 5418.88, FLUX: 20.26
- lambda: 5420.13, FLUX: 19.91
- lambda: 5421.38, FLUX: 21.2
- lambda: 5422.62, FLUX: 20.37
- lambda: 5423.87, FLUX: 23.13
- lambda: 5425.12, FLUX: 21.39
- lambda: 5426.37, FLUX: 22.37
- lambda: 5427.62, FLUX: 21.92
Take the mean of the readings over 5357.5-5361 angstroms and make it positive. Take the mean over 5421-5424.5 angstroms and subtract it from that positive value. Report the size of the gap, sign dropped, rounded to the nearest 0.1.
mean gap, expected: 1.6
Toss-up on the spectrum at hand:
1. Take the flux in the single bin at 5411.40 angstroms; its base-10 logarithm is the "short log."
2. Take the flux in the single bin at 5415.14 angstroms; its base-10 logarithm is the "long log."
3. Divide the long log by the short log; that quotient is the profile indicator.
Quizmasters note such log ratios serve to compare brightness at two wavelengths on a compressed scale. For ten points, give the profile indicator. 1.05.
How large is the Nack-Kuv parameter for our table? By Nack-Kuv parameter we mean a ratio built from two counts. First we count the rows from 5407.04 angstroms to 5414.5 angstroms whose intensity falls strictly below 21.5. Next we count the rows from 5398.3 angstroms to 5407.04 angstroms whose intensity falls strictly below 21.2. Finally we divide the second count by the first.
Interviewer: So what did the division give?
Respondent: 1.0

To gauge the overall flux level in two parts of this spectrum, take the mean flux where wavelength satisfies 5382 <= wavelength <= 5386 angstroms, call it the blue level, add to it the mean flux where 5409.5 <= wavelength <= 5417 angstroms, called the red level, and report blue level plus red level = 42.4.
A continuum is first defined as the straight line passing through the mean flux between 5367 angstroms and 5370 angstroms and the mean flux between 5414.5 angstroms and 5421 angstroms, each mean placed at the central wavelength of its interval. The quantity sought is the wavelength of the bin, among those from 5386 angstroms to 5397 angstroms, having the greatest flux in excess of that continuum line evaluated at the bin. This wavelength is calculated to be 5386.54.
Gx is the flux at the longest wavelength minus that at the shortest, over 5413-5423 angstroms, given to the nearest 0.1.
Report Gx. -1.2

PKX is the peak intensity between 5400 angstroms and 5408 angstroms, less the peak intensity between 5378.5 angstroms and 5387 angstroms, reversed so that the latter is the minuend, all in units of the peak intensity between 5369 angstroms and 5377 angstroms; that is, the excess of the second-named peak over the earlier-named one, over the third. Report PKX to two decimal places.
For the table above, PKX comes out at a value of 0.09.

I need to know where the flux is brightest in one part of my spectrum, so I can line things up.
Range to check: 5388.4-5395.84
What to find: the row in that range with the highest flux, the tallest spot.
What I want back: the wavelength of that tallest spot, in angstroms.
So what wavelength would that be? 5392.74 angstroms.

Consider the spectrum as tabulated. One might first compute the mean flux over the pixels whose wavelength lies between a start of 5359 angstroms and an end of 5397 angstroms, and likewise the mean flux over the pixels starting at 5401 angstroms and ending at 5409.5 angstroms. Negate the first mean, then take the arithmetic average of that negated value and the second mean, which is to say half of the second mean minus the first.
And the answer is -0.39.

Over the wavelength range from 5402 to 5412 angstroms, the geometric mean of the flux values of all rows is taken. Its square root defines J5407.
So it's 4.52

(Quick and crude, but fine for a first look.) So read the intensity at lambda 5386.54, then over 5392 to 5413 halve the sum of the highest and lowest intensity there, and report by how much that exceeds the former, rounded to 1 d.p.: -4.4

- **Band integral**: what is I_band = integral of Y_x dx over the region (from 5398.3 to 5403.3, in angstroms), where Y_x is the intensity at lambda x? 98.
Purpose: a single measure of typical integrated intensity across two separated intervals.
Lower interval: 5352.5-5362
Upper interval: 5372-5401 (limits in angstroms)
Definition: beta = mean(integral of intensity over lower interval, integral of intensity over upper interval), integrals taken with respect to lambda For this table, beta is 408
